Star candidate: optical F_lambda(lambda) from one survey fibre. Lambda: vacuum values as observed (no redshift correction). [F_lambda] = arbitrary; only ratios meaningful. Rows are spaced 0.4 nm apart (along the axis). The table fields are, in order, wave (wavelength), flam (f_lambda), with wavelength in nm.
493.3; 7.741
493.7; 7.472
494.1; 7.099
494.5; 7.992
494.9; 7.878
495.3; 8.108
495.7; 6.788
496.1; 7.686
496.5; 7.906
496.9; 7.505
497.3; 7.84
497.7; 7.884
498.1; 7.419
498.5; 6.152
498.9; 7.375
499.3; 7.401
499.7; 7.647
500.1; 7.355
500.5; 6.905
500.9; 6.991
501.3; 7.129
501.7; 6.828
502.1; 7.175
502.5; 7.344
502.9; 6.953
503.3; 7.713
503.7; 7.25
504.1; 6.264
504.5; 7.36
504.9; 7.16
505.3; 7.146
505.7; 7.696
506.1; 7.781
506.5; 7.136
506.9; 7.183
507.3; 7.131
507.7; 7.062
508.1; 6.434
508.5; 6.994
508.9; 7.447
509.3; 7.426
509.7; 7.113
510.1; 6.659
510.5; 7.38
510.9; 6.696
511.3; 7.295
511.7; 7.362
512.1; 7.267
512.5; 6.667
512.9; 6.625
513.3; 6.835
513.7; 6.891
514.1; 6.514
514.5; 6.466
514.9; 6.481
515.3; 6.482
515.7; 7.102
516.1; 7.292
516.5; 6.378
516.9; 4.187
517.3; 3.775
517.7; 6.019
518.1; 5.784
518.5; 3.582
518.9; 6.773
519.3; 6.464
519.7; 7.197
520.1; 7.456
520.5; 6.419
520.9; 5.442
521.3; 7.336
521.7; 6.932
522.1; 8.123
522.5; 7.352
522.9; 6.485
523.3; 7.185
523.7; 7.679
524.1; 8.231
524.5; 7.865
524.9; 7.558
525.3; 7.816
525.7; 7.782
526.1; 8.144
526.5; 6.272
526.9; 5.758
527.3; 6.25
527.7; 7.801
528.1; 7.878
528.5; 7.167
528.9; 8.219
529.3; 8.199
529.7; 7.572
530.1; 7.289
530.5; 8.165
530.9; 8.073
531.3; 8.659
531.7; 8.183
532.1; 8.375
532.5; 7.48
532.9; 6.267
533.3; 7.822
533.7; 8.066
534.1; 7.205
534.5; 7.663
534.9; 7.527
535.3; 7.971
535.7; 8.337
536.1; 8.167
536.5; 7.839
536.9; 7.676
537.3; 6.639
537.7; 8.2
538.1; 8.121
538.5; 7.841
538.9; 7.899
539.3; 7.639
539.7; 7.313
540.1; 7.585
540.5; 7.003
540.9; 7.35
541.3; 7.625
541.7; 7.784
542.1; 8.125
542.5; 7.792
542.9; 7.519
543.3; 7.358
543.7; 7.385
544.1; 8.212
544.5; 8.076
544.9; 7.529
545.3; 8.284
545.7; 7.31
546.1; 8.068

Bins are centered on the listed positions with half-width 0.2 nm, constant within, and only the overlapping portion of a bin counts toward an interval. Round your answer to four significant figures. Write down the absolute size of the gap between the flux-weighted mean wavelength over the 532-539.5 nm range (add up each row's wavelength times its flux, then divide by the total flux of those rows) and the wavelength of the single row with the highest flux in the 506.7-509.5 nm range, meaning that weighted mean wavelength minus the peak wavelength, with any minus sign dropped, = 26.82 nm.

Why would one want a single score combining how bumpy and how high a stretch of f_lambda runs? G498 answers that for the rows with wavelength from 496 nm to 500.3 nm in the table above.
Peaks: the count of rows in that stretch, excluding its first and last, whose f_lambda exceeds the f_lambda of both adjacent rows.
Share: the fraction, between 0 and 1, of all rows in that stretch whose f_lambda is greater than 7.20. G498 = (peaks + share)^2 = 15.3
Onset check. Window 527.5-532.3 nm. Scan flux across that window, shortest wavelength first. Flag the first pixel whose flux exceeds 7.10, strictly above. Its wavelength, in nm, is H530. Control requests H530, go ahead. 527.7 nm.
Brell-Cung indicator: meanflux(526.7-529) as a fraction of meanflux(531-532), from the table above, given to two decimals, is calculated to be 0.85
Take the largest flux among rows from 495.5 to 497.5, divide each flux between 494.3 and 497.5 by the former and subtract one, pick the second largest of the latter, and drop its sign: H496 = 0.011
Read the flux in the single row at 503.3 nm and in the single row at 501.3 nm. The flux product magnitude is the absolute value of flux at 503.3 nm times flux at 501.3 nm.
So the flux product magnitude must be 55.0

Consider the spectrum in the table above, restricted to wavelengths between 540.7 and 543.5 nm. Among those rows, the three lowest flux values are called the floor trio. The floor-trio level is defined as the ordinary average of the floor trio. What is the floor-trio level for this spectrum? 7.4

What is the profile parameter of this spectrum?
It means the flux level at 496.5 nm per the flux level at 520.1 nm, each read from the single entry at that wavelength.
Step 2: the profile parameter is 1.06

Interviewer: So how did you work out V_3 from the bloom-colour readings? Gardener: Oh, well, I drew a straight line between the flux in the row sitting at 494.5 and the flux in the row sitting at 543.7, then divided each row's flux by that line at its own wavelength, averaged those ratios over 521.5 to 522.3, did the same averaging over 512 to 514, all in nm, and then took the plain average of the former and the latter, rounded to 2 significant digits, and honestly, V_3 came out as 0.93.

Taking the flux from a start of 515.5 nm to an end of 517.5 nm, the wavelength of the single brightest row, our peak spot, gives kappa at 516.1 nm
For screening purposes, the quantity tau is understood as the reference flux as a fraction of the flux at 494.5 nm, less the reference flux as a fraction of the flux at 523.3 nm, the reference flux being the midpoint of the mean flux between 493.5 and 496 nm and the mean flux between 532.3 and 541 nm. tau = -0.11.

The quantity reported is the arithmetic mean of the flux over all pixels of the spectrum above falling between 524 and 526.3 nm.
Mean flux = 7.9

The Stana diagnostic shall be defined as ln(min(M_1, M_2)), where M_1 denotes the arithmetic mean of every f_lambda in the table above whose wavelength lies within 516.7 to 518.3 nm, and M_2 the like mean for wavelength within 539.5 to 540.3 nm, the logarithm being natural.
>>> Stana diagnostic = 1.60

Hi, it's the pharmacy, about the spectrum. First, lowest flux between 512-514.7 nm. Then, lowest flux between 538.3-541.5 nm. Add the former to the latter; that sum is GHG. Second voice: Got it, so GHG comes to 13.5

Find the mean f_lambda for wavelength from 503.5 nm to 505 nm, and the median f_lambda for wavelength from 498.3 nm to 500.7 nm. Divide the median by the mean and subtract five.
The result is -3.95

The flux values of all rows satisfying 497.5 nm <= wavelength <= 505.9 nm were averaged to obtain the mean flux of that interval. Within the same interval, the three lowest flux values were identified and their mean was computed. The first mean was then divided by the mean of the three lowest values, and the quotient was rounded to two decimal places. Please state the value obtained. 1.12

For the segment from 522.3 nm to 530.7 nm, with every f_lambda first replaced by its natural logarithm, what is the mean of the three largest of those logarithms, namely 2.11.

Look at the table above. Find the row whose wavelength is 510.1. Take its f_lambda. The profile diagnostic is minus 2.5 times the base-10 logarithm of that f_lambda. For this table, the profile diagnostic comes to -2.06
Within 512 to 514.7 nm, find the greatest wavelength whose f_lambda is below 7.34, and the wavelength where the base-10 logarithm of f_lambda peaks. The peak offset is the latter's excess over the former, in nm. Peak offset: -2.40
